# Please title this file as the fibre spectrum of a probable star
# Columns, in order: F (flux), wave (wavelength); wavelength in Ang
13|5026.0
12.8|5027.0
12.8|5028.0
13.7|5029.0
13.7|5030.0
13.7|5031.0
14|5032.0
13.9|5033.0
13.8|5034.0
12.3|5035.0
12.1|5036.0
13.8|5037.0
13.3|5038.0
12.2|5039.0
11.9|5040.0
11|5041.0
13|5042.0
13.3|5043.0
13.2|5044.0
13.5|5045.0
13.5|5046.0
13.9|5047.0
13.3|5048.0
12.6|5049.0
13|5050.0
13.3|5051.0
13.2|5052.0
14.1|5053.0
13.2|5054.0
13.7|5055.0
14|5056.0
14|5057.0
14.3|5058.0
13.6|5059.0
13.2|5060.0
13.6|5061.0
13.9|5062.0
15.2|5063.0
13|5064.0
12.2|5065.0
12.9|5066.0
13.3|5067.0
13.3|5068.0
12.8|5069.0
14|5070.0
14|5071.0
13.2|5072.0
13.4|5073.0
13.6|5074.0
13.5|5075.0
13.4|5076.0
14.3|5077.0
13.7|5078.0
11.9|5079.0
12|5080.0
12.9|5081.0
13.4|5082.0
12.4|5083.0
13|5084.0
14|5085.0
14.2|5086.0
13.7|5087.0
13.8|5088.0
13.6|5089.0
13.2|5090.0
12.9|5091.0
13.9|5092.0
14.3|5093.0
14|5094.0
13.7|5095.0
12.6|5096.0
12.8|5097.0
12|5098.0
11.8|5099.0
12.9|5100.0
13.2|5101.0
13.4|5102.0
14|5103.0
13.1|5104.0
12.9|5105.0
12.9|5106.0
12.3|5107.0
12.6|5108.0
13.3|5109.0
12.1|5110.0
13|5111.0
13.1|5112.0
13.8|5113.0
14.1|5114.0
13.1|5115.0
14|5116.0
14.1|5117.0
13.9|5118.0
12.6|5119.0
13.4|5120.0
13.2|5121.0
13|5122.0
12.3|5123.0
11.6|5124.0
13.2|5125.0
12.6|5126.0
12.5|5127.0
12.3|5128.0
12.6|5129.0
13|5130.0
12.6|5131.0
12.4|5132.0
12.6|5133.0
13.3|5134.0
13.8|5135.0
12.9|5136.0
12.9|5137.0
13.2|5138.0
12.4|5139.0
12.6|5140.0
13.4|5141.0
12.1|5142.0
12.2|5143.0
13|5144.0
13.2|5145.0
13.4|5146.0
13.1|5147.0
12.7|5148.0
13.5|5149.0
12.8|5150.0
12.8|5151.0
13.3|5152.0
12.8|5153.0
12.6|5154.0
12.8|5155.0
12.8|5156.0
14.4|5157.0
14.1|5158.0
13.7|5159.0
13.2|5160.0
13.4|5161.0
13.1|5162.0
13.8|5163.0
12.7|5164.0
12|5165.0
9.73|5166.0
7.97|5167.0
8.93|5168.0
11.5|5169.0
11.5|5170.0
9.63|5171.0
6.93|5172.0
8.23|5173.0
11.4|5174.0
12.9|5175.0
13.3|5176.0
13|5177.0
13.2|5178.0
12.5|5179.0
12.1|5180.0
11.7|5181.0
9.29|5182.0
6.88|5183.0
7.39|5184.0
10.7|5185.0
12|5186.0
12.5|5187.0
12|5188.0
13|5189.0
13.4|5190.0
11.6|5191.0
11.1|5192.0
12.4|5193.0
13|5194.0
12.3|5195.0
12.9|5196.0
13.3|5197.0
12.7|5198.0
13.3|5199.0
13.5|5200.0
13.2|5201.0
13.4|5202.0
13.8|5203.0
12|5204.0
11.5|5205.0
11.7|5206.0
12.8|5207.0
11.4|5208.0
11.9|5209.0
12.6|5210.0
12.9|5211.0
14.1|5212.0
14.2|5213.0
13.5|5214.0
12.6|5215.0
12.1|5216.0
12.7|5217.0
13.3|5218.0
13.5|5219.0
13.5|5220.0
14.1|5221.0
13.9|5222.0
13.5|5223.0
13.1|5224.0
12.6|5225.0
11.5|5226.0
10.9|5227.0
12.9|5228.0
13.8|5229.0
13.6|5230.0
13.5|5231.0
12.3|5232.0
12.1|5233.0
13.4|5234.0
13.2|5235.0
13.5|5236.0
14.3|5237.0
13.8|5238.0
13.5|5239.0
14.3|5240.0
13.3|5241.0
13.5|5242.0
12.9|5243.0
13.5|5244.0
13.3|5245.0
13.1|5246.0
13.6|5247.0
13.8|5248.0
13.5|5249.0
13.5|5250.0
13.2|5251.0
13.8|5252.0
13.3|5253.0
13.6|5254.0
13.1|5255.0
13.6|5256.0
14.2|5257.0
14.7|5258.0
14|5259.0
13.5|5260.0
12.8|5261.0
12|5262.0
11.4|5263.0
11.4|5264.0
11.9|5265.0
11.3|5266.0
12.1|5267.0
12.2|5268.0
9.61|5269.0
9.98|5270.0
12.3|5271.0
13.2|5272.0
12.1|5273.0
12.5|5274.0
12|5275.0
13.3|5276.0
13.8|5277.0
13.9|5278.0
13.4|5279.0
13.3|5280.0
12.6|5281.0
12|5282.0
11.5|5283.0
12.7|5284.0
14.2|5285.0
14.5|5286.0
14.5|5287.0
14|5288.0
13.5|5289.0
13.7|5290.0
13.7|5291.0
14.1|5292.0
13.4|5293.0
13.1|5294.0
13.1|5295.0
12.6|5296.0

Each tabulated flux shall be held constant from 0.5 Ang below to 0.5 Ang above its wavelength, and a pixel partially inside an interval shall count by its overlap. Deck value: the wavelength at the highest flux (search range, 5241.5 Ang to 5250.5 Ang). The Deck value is 5248.0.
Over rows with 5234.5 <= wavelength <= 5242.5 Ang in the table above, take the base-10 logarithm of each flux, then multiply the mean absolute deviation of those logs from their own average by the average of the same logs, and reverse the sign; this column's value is -0.012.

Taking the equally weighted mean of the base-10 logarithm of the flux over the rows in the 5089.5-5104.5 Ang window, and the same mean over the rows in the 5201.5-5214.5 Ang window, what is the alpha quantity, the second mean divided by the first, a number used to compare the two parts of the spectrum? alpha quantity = 0.99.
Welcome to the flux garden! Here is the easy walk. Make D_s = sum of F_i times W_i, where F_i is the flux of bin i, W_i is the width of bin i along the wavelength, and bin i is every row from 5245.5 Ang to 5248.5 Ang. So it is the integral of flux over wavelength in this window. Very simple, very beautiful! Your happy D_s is 40.5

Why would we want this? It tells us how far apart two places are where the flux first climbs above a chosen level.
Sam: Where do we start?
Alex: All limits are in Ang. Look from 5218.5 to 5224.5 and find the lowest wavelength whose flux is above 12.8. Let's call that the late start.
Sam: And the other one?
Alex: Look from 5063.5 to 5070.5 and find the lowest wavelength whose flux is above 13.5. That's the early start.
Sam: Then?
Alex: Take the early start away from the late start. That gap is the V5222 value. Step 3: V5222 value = 149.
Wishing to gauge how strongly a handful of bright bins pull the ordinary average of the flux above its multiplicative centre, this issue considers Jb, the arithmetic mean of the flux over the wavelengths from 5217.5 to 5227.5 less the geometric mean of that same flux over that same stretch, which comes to 0.040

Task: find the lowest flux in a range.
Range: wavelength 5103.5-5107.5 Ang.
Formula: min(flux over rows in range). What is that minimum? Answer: 12.3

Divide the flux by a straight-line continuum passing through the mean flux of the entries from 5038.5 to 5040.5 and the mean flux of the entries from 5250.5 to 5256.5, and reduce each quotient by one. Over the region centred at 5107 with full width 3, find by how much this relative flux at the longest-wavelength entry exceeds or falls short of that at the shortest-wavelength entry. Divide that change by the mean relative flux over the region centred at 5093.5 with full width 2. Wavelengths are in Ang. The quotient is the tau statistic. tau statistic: -0.2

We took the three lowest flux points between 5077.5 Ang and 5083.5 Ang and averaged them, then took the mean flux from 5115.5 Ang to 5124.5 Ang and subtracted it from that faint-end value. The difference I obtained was -1.0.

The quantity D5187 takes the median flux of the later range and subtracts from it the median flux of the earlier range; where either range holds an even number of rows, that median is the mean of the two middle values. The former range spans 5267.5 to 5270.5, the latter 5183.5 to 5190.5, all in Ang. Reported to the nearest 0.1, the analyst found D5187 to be -2.0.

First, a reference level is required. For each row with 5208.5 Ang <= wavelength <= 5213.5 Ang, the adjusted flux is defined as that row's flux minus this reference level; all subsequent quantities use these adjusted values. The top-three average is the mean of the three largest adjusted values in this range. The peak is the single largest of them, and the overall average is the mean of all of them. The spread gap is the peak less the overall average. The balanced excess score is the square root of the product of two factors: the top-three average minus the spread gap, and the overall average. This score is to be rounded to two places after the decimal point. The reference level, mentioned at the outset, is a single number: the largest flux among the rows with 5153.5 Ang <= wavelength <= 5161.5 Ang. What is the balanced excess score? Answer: 1.47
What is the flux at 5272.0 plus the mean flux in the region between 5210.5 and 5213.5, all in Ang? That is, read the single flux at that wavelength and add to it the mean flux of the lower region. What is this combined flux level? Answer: 26.9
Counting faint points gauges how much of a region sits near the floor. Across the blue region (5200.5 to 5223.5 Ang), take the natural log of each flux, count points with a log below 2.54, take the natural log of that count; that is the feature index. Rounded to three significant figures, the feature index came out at 2.08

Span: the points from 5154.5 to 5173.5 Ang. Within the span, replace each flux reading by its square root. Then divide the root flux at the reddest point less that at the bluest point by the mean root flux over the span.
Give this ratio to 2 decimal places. -0.21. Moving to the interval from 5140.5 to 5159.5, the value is 0.01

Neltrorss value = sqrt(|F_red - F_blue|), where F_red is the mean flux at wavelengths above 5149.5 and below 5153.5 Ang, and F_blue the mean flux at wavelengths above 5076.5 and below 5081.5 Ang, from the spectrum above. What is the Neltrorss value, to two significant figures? 0.19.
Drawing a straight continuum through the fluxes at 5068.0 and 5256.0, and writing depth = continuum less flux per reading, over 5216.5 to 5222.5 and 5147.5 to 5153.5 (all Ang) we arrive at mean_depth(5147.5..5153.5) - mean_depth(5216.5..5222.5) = 0.4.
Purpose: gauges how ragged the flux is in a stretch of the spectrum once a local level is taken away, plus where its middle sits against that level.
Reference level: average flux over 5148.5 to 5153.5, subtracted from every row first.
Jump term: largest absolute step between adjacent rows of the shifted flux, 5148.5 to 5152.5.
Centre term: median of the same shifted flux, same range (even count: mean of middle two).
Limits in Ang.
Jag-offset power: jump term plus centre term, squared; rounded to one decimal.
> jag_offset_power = 0.5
